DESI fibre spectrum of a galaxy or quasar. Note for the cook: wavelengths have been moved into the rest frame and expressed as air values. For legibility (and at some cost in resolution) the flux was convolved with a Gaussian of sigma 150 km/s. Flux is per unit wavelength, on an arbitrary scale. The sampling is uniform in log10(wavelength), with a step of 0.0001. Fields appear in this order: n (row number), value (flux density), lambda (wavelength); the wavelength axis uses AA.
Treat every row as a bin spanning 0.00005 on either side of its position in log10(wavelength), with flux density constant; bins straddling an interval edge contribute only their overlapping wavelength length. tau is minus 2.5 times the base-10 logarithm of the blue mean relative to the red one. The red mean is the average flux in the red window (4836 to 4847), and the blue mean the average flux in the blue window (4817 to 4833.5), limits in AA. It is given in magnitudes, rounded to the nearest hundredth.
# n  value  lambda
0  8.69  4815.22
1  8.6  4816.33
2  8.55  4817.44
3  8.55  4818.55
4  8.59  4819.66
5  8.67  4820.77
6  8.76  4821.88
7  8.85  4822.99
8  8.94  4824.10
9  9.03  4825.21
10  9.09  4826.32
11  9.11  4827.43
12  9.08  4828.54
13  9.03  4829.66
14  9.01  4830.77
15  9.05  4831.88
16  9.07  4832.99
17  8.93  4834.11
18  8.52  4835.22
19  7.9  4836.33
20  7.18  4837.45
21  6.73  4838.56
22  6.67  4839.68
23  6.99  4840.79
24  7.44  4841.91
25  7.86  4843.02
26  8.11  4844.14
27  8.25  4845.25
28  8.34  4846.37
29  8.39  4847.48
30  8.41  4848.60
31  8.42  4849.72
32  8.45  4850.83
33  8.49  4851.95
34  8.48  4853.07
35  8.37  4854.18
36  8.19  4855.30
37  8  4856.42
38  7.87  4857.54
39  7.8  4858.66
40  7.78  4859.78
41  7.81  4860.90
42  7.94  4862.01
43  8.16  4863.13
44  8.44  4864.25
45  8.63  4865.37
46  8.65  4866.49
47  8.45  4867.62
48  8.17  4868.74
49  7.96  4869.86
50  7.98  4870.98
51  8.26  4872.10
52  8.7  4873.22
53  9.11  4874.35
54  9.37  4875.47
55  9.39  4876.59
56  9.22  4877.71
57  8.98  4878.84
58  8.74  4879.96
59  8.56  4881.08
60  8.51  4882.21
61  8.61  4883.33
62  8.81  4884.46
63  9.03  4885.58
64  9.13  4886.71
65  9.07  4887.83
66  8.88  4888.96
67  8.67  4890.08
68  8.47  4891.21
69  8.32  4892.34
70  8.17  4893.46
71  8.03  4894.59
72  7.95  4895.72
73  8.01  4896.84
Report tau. -0.18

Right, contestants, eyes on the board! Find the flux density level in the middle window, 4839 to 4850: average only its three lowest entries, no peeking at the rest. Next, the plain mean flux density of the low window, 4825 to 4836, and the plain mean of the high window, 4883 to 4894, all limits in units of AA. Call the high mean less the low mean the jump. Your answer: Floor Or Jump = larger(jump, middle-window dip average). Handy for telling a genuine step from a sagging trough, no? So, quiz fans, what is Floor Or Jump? 7.0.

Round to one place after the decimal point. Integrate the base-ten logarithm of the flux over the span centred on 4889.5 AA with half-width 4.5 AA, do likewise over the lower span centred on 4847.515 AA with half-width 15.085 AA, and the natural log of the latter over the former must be 1.2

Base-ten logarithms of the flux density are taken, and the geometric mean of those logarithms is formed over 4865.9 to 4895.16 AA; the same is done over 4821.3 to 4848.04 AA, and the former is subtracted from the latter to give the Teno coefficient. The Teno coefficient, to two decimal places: -0.02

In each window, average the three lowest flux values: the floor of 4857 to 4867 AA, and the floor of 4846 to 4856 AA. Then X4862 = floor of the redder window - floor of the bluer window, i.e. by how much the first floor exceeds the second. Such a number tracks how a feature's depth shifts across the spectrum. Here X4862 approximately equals -0.5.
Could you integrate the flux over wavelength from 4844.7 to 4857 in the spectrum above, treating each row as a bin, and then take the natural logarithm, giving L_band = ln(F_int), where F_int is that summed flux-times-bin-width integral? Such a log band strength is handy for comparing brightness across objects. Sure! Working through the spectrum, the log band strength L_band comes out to 4.6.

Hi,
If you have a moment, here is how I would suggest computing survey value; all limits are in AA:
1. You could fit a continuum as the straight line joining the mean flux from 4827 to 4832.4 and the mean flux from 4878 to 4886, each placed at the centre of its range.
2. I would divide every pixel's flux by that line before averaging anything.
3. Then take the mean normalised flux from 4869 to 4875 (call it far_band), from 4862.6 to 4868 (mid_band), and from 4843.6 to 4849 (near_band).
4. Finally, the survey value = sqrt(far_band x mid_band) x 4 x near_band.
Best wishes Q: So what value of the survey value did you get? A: 3.54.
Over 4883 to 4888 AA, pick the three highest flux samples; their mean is 9.08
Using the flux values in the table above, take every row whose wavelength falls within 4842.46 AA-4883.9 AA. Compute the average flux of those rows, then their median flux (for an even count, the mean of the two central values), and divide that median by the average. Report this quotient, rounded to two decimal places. 1.00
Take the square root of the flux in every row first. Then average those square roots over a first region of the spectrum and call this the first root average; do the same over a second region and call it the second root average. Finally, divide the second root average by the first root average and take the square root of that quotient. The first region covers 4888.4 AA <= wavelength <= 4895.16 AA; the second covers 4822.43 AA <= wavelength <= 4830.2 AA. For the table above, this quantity 1.017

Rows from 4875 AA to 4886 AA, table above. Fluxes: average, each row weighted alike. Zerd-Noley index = 8.92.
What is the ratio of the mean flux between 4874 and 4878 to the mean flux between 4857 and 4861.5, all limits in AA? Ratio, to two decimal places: 1.19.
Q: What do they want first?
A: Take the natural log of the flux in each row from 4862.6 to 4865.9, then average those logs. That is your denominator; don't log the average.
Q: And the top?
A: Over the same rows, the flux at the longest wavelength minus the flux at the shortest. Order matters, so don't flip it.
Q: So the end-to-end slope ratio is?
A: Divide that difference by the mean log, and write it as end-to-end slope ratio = 0.22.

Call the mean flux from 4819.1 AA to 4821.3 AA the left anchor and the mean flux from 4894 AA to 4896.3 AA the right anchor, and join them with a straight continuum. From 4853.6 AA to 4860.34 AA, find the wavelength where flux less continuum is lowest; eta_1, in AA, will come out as 4859.78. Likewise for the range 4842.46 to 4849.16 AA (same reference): 4843.02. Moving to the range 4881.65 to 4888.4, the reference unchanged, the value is 4882.21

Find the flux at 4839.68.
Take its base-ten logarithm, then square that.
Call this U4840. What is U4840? 0.68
